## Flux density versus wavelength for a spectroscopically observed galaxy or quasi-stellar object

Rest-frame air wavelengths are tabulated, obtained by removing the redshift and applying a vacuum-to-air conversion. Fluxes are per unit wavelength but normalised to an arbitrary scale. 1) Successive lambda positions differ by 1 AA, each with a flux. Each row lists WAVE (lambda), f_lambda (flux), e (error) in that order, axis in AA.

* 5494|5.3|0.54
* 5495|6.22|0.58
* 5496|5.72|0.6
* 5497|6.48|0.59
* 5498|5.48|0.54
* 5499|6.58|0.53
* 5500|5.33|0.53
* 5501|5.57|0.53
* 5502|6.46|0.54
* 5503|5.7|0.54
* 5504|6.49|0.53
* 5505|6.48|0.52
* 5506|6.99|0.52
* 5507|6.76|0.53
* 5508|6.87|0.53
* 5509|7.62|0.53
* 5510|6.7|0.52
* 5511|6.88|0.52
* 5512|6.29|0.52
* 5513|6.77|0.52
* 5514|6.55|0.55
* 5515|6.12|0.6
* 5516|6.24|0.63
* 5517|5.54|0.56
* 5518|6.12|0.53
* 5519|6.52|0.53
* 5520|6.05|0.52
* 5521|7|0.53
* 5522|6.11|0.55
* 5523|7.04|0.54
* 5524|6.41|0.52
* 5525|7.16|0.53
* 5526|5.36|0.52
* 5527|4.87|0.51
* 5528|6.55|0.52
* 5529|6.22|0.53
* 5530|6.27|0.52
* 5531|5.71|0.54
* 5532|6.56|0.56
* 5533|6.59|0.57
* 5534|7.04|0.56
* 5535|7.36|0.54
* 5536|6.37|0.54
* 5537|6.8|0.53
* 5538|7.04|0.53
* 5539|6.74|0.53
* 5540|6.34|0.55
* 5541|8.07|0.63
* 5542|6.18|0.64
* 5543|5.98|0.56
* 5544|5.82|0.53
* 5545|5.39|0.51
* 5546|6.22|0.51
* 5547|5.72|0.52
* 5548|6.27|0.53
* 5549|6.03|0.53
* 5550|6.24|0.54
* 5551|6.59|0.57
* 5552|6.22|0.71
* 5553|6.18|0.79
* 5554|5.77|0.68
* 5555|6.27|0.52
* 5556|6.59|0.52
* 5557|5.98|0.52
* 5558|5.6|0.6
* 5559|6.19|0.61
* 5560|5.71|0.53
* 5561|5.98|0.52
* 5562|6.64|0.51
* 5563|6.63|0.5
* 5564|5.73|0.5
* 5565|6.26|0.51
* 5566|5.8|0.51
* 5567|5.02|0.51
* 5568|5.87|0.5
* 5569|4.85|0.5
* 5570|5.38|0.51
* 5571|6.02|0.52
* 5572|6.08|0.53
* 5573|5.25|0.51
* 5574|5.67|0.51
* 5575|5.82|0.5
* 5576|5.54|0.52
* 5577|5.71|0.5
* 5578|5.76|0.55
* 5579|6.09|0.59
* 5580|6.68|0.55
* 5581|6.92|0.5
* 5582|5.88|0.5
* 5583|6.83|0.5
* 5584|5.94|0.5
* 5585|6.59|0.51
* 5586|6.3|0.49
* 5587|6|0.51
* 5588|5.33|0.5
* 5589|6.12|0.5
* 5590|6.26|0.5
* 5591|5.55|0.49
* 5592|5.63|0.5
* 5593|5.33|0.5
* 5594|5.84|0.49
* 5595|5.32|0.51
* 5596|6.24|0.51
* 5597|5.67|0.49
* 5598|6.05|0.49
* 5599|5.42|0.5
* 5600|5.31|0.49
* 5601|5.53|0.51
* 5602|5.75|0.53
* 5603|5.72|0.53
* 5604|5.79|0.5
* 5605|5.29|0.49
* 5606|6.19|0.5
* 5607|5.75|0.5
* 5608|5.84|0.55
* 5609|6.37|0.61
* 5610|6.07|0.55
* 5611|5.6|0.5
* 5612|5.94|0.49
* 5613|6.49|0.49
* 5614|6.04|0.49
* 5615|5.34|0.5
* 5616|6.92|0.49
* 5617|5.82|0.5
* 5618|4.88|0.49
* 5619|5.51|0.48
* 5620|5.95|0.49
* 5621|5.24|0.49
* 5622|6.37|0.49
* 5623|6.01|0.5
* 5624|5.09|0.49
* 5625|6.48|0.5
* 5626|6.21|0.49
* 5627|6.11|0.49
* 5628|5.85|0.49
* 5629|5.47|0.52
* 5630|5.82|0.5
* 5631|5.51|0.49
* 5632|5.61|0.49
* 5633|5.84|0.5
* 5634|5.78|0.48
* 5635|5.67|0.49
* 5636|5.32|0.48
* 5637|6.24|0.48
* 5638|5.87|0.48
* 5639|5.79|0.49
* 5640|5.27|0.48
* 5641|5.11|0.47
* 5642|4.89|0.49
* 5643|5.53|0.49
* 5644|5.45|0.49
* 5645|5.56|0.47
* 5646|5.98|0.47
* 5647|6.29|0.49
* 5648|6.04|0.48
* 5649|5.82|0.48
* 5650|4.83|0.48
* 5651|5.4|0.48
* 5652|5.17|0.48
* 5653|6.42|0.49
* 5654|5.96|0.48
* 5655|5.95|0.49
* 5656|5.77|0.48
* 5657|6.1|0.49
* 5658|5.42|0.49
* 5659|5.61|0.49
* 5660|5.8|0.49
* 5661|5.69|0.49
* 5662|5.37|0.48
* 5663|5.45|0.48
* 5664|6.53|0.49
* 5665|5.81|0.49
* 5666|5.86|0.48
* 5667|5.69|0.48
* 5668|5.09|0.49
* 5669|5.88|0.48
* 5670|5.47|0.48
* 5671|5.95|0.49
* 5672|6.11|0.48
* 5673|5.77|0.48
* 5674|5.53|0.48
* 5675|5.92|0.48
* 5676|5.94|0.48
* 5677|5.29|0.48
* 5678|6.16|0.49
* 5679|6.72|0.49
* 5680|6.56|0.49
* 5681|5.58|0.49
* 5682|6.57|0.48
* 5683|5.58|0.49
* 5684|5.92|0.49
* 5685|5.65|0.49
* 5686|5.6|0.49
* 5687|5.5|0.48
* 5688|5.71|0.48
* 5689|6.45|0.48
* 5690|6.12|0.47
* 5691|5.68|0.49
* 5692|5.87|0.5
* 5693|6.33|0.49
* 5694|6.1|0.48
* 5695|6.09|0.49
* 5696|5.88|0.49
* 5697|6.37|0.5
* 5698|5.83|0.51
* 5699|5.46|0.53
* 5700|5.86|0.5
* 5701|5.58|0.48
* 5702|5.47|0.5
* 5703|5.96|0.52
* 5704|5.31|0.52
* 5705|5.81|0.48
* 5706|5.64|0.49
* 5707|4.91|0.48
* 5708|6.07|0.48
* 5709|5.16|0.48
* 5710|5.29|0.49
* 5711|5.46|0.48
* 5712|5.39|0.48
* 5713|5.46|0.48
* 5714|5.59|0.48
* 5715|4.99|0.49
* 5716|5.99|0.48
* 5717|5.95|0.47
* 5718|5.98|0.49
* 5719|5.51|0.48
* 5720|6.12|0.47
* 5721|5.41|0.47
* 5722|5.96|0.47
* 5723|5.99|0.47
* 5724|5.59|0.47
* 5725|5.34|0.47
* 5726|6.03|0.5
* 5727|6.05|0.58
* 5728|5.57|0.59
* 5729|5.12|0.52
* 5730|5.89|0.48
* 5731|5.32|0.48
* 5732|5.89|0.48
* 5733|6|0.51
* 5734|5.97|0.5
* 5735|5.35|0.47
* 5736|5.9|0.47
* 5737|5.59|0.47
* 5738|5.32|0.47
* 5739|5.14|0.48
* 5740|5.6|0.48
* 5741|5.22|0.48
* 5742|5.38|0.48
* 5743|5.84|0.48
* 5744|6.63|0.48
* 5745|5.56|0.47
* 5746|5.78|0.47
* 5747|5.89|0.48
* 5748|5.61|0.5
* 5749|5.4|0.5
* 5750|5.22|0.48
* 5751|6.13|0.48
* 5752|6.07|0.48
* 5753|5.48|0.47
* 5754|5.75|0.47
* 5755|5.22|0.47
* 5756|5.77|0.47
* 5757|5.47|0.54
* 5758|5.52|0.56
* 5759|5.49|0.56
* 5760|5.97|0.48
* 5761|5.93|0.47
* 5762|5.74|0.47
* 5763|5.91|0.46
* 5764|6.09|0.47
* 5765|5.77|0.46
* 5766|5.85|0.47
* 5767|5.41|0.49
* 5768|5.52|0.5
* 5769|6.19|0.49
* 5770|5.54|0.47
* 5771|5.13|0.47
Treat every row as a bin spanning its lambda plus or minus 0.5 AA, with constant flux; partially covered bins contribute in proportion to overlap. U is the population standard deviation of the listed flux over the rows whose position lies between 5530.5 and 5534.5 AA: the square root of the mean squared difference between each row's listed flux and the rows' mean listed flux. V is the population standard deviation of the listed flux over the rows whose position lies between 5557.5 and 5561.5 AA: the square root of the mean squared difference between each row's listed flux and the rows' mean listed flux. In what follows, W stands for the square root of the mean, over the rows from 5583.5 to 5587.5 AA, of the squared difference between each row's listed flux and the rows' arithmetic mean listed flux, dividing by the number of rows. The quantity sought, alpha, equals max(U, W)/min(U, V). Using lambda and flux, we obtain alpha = 2.08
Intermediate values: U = 0.48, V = 0.23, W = 0.26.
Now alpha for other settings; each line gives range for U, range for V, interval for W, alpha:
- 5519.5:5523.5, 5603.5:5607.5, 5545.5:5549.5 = 1.48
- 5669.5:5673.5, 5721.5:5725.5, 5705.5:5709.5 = 1.88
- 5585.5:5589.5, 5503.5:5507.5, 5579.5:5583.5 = 1.95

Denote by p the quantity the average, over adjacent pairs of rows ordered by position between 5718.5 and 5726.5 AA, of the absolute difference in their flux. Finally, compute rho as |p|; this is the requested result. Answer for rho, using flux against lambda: 0.46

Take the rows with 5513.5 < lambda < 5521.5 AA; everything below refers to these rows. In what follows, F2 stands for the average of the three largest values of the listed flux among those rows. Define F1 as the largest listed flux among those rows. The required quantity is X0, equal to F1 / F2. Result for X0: 1.05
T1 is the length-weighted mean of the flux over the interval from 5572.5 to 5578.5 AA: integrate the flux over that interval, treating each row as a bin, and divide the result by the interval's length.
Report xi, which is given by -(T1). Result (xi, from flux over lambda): -5.6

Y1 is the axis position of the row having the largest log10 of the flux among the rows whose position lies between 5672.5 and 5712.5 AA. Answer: 5679 AA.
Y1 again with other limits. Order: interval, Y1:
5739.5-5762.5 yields 5744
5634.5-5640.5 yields 5637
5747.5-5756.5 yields 5751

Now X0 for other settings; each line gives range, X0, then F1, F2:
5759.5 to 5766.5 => 1.02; 6.09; 6.00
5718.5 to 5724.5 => 1.02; 6.12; 6.02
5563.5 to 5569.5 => 1.05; 6.26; 5.98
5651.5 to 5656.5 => 1.05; 6.42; 6.11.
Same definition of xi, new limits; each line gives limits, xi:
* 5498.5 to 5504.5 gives -6.0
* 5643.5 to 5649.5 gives -5.9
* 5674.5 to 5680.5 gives -6.1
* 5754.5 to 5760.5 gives -5.6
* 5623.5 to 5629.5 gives -5.9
